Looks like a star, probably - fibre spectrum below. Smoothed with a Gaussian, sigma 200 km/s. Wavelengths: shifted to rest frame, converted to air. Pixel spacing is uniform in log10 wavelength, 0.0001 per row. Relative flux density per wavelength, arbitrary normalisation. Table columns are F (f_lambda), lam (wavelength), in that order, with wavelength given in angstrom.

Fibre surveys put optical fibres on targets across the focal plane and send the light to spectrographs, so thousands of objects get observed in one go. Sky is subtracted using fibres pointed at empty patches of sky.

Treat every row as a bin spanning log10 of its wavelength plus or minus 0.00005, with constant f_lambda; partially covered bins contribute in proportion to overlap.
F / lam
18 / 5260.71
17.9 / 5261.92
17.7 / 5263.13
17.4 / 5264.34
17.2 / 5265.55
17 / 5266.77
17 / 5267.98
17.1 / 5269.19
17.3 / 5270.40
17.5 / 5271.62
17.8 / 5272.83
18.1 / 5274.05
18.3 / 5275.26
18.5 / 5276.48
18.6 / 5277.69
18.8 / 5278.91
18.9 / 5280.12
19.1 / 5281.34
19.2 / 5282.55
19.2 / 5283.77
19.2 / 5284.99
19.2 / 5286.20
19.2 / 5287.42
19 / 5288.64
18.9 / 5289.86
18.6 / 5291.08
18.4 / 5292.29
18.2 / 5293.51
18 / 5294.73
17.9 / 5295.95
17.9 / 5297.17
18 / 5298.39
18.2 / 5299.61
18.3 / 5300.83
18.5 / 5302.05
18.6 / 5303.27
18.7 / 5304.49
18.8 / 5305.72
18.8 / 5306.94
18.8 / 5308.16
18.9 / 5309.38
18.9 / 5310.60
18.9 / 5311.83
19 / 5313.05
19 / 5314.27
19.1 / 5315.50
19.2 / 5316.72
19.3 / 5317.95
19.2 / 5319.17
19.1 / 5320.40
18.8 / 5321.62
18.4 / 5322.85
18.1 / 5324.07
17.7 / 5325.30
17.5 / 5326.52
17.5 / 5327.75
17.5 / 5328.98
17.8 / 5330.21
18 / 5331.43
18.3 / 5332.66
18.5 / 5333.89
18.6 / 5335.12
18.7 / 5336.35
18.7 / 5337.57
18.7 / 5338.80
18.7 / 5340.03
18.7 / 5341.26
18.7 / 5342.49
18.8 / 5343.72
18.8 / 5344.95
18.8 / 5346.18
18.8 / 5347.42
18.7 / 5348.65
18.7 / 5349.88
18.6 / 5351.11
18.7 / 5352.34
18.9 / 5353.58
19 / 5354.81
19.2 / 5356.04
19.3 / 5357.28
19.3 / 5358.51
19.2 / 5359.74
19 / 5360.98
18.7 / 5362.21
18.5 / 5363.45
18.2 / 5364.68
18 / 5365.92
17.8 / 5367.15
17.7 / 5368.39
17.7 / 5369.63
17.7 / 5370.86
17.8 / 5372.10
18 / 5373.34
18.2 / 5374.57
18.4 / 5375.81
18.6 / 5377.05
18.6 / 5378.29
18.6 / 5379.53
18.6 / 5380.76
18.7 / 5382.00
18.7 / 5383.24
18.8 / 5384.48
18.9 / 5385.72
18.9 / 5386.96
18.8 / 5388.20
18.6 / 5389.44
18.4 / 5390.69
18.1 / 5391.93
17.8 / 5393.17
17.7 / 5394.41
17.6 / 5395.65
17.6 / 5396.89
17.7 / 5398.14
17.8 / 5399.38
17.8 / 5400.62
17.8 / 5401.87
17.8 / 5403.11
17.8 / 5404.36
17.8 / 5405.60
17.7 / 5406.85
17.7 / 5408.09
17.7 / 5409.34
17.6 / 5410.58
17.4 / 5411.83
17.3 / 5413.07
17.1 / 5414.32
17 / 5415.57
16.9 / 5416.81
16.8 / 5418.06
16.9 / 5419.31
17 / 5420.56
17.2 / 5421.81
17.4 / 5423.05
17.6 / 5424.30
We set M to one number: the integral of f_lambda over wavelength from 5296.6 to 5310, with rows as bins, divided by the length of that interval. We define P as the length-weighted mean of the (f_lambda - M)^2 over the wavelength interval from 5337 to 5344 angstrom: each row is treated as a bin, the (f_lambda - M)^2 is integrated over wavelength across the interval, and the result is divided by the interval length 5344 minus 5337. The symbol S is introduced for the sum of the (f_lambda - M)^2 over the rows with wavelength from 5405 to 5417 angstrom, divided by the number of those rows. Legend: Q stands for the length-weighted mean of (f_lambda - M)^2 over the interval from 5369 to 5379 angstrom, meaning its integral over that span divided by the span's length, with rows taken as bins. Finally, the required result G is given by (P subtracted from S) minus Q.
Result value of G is 1.0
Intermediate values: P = 0.04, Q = 0.27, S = 1.28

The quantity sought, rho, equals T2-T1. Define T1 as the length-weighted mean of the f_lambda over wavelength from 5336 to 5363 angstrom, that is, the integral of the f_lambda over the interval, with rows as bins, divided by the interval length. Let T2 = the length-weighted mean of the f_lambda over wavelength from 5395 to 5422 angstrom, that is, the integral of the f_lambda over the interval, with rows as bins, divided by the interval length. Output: -1.4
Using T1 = 18.9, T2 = 17.5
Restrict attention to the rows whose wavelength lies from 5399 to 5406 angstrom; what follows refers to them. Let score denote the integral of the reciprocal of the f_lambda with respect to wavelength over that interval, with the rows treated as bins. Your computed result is 0.393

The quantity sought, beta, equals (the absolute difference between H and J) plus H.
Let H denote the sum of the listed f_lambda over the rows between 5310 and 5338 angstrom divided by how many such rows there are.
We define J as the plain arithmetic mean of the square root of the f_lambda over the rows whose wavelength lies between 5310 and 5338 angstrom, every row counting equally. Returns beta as 32.7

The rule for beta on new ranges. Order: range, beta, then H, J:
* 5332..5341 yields 32.9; 18.6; 4.31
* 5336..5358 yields 33.3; 18.8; 4.34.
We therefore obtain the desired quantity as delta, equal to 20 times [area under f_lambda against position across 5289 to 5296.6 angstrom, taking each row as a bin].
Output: 2790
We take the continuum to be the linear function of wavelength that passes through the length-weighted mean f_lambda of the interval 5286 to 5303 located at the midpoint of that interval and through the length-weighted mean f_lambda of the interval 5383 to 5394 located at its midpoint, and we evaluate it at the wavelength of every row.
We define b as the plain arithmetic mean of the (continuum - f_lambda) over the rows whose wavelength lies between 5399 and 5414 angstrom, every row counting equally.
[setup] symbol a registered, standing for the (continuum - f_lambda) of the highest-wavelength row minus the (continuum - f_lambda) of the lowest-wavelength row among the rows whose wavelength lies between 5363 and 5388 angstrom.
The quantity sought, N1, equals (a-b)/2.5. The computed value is -0.50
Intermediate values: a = -0.38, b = 0.9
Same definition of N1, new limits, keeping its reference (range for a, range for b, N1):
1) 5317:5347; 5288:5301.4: 0.16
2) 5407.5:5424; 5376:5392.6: 0.17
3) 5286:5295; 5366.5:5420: 0.24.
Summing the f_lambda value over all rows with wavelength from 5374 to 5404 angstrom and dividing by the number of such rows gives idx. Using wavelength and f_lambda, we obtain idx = 18.3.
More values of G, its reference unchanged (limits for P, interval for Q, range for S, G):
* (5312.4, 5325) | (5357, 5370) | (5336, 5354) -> -0.6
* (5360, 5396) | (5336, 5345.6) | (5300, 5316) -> -0.2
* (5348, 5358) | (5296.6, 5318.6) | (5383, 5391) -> -0.3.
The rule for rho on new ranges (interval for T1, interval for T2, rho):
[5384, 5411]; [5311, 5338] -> 0.5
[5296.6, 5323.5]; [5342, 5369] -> -0.1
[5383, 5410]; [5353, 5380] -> 0.4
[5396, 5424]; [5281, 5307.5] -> 1.2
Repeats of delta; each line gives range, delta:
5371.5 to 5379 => 2740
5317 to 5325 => 3005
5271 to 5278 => 2534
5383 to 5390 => 2631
